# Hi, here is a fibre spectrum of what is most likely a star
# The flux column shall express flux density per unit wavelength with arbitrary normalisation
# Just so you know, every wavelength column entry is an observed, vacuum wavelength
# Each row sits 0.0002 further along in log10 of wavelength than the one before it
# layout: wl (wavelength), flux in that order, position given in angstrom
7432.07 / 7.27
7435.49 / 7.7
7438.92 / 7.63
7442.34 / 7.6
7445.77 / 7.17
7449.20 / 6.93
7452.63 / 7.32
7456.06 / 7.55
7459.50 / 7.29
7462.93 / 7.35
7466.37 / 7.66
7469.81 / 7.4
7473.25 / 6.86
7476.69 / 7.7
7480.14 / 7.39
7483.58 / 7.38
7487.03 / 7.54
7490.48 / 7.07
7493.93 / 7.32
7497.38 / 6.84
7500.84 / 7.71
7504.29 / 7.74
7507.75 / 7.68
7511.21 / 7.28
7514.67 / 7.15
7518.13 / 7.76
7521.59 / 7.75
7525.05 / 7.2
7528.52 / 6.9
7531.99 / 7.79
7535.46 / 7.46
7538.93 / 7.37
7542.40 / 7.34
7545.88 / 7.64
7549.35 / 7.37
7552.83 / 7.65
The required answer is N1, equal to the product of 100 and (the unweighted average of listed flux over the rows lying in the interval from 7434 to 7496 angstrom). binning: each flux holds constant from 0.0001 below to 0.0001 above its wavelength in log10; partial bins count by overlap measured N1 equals 738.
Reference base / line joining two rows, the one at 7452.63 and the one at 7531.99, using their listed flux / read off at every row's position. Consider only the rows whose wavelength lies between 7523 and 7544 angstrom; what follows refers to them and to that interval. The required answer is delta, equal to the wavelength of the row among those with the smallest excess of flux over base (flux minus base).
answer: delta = 7528.52 angstrom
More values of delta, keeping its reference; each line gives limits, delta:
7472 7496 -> 7473.25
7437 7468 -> 7449.20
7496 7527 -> 7497.38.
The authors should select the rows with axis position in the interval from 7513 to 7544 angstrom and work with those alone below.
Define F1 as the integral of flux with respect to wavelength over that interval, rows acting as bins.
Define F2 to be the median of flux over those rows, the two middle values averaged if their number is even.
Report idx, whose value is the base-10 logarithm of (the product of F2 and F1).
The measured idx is 3.23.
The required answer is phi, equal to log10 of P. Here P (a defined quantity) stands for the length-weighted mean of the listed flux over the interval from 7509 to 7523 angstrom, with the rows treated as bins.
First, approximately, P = 7.49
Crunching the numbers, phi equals 0.874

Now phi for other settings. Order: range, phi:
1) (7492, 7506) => 0.869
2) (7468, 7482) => 0.866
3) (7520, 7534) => 0.870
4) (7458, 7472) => 0.870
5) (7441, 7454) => 0.860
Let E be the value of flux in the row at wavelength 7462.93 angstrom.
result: 7.35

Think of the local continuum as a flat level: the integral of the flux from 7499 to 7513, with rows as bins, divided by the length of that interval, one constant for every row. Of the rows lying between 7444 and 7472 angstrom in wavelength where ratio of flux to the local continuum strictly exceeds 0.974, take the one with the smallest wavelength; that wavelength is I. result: 7456.06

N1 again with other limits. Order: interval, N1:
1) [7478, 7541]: 741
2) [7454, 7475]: 735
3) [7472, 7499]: 726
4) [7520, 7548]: 743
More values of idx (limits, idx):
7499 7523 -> 3.15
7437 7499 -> 3.52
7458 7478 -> 3.04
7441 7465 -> 3.11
